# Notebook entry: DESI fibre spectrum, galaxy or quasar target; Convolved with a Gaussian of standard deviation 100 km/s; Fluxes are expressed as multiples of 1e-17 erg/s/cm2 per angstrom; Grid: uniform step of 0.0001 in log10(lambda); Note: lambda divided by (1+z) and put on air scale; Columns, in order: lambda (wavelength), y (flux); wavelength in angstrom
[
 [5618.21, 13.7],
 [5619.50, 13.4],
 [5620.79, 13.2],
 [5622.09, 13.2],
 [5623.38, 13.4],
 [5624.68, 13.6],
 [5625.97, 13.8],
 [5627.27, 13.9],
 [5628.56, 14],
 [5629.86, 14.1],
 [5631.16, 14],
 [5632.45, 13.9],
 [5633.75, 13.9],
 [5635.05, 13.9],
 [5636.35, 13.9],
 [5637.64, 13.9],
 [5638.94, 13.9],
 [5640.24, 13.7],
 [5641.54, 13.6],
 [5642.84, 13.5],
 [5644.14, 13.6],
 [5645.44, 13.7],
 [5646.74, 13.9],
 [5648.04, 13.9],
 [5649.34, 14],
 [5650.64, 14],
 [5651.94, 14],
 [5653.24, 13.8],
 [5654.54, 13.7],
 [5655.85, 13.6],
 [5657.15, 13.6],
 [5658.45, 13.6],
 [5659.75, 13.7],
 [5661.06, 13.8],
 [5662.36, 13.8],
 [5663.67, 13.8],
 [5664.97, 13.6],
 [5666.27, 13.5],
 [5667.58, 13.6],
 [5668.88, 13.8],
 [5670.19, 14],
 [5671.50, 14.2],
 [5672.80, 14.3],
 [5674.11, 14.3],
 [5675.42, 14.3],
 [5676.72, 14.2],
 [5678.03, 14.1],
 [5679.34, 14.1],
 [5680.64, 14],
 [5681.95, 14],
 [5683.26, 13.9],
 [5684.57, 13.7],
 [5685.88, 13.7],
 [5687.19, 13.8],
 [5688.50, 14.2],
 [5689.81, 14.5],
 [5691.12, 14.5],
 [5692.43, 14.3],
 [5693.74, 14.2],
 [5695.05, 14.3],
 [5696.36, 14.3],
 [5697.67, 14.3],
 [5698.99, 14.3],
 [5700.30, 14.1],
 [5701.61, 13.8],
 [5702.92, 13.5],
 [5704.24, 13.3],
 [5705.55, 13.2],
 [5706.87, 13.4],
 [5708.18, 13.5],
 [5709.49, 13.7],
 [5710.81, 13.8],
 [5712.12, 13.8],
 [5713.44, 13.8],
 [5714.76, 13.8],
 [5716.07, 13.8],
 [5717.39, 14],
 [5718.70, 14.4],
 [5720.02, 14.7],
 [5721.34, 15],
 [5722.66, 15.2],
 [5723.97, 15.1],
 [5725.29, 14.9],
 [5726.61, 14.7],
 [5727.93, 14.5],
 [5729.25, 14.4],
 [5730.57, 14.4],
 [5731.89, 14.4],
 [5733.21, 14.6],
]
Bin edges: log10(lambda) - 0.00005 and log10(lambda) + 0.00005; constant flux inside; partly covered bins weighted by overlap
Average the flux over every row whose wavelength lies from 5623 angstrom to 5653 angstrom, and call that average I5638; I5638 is 13.8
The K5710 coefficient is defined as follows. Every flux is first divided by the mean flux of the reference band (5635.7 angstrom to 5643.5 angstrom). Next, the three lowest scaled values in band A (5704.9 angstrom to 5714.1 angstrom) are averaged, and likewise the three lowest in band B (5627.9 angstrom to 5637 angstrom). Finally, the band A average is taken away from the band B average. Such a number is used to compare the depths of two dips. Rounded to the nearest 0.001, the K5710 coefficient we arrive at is 0.039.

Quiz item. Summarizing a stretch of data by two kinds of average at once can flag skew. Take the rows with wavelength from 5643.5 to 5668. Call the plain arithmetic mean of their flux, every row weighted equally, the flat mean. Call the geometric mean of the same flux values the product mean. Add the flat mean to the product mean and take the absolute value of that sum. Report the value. 27.5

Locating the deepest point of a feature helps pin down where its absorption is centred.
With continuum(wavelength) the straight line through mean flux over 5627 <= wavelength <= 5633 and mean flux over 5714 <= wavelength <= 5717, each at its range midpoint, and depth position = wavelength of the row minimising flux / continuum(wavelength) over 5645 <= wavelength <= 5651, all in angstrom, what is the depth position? 5645.44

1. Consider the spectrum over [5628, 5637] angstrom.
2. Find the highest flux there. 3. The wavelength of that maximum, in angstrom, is 5629.86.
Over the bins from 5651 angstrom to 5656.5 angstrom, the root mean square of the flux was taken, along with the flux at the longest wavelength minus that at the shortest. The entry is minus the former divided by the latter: 34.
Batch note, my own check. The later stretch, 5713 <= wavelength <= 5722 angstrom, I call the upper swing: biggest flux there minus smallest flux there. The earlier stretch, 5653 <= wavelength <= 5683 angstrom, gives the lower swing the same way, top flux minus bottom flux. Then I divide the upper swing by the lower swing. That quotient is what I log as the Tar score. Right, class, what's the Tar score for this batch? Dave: 1.5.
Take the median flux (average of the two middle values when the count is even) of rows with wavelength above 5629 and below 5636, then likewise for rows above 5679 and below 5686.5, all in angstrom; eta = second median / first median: 1.00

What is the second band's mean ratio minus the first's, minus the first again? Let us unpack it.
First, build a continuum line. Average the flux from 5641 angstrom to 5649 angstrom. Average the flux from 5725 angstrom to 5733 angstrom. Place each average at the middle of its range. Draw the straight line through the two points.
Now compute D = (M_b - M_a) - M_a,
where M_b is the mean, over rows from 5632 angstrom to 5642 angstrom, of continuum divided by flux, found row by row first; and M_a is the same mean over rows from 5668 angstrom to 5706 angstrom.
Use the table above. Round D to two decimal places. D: -1.03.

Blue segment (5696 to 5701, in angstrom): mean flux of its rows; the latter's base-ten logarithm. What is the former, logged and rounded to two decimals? 1.15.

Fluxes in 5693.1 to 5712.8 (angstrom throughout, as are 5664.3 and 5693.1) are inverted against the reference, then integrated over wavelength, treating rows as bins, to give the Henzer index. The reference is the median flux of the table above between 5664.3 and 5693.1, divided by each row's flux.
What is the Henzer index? 20.0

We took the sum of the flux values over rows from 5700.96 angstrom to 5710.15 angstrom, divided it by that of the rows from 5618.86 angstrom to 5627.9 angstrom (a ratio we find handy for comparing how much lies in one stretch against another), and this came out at 1.00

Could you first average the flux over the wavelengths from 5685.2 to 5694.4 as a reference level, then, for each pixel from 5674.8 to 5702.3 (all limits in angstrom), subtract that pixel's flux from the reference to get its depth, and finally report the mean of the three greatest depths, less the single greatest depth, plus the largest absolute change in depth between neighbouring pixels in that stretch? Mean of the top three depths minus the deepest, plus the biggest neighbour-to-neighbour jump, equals 0.37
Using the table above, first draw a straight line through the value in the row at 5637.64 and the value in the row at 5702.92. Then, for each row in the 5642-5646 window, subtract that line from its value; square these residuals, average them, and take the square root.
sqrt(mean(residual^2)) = 0.27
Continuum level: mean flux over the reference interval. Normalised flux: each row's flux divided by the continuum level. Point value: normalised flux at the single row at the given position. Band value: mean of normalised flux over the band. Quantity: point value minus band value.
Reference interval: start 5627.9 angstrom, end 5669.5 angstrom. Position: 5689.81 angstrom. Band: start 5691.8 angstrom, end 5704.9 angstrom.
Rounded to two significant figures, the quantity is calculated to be 0.033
